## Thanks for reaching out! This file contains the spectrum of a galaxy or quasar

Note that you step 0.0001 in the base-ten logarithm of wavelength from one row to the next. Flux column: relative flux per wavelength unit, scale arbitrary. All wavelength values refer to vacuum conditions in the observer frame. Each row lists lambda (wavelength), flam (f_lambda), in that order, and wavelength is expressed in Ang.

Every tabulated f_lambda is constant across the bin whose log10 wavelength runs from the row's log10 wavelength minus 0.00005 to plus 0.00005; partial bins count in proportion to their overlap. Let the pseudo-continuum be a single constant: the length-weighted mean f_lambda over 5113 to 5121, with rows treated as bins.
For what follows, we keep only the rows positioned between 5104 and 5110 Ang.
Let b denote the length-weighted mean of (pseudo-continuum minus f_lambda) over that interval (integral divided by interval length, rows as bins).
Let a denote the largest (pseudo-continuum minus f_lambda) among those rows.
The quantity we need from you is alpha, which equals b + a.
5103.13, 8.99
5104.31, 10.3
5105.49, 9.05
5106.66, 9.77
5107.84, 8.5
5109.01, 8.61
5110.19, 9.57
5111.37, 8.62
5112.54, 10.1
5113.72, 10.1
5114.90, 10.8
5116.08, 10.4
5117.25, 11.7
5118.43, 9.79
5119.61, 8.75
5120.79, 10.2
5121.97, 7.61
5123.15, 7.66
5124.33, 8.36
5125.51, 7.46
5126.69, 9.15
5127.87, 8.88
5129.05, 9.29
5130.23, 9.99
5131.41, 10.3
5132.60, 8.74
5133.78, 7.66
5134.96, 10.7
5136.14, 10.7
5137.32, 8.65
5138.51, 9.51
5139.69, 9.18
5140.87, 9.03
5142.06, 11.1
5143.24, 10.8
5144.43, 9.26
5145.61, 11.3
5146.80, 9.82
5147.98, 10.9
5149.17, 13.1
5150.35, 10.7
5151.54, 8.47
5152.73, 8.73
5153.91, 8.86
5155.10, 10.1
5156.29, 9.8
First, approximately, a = 1.74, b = 1.0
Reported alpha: 2.8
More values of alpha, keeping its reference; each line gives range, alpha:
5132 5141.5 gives 3.6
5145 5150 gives -0.6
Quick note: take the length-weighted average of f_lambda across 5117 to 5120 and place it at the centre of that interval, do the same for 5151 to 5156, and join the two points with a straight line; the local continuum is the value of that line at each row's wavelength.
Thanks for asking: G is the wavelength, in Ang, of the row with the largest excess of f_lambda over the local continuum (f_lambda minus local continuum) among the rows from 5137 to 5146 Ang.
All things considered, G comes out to 5145.61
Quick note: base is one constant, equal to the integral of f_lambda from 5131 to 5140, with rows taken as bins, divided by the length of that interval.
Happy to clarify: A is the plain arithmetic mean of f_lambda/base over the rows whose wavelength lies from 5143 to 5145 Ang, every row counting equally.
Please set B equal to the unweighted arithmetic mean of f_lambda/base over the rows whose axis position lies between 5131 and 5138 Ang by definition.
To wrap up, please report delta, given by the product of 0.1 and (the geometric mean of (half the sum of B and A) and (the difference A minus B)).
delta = 0.025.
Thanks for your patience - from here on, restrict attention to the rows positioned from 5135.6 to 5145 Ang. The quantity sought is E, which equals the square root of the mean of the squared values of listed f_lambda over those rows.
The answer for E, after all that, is 9.8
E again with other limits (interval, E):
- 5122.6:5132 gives 8.9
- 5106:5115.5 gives 9.5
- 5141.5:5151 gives 10.9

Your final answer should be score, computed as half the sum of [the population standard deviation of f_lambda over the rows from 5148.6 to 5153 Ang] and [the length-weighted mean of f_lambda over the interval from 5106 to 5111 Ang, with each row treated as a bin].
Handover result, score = 5.5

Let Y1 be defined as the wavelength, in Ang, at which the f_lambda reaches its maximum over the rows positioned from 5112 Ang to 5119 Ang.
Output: 5117.25 Ang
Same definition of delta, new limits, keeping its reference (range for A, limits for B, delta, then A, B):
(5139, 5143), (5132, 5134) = 0.040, 1.04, 0.87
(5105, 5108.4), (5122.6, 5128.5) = 0.028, 0.97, 0.88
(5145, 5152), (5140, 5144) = 0.022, 1.14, 1.09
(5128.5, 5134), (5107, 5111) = 0.018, 0.98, 0.94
